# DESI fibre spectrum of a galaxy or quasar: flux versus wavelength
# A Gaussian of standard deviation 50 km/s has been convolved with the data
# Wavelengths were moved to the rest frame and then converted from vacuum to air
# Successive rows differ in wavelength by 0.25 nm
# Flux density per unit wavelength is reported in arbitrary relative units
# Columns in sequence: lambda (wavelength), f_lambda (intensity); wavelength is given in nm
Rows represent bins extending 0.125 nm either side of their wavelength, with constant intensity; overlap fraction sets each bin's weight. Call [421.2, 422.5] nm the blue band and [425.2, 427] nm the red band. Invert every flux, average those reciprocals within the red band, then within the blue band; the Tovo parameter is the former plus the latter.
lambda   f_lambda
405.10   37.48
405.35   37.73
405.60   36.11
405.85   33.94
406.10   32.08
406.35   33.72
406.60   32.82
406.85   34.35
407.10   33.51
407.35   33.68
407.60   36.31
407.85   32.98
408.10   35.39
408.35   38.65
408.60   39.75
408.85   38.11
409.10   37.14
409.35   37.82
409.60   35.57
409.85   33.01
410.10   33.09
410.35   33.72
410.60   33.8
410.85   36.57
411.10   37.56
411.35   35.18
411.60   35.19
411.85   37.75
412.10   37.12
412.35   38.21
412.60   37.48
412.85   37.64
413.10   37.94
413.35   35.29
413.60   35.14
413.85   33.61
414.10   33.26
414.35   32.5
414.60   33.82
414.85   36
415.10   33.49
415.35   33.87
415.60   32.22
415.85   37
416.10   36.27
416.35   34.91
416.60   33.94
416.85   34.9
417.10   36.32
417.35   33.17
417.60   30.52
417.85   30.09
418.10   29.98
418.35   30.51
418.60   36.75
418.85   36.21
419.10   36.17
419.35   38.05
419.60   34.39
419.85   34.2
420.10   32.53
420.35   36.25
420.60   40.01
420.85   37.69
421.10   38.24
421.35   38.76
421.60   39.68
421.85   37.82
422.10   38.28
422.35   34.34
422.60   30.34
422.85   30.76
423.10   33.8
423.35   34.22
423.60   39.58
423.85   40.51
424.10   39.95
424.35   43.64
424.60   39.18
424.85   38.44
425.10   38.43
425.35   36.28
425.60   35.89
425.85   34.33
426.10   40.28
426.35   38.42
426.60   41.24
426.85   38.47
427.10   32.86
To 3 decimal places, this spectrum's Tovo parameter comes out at 0.053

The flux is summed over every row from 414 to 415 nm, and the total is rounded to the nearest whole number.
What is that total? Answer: 136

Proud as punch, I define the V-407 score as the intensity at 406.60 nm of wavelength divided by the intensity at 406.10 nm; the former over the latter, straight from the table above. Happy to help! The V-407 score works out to 1.02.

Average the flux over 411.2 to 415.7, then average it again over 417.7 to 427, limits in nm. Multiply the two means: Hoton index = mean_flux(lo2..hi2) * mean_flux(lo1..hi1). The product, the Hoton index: 1292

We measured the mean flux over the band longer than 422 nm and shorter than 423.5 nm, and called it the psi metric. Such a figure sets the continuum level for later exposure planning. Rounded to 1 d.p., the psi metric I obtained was 33.6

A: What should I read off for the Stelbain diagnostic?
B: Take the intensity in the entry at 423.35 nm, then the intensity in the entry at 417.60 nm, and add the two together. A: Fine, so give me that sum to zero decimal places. 65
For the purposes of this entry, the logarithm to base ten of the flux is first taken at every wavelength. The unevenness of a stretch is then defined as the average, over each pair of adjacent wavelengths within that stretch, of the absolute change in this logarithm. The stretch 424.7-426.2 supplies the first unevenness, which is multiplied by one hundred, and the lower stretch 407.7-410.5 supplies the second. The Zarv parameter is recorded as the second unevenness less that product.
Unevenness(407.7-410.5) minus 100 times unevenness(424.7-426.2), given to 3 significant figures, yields -2.35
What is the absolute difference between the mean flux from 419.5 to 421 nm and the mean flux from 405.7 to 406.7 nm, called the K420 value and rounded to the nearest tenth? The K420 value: 2.7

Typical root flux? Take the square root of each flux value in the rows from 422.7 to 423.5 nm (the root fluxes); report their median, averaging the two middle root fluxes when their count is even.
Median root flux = 5.81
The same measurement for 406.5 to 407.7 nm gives 5.80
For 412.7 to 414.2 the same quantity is 5.93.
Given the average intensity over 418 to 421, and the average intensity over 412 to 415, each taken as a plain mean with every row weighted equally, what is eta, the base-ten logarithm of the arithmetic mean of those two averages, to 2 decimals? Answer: 1.55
